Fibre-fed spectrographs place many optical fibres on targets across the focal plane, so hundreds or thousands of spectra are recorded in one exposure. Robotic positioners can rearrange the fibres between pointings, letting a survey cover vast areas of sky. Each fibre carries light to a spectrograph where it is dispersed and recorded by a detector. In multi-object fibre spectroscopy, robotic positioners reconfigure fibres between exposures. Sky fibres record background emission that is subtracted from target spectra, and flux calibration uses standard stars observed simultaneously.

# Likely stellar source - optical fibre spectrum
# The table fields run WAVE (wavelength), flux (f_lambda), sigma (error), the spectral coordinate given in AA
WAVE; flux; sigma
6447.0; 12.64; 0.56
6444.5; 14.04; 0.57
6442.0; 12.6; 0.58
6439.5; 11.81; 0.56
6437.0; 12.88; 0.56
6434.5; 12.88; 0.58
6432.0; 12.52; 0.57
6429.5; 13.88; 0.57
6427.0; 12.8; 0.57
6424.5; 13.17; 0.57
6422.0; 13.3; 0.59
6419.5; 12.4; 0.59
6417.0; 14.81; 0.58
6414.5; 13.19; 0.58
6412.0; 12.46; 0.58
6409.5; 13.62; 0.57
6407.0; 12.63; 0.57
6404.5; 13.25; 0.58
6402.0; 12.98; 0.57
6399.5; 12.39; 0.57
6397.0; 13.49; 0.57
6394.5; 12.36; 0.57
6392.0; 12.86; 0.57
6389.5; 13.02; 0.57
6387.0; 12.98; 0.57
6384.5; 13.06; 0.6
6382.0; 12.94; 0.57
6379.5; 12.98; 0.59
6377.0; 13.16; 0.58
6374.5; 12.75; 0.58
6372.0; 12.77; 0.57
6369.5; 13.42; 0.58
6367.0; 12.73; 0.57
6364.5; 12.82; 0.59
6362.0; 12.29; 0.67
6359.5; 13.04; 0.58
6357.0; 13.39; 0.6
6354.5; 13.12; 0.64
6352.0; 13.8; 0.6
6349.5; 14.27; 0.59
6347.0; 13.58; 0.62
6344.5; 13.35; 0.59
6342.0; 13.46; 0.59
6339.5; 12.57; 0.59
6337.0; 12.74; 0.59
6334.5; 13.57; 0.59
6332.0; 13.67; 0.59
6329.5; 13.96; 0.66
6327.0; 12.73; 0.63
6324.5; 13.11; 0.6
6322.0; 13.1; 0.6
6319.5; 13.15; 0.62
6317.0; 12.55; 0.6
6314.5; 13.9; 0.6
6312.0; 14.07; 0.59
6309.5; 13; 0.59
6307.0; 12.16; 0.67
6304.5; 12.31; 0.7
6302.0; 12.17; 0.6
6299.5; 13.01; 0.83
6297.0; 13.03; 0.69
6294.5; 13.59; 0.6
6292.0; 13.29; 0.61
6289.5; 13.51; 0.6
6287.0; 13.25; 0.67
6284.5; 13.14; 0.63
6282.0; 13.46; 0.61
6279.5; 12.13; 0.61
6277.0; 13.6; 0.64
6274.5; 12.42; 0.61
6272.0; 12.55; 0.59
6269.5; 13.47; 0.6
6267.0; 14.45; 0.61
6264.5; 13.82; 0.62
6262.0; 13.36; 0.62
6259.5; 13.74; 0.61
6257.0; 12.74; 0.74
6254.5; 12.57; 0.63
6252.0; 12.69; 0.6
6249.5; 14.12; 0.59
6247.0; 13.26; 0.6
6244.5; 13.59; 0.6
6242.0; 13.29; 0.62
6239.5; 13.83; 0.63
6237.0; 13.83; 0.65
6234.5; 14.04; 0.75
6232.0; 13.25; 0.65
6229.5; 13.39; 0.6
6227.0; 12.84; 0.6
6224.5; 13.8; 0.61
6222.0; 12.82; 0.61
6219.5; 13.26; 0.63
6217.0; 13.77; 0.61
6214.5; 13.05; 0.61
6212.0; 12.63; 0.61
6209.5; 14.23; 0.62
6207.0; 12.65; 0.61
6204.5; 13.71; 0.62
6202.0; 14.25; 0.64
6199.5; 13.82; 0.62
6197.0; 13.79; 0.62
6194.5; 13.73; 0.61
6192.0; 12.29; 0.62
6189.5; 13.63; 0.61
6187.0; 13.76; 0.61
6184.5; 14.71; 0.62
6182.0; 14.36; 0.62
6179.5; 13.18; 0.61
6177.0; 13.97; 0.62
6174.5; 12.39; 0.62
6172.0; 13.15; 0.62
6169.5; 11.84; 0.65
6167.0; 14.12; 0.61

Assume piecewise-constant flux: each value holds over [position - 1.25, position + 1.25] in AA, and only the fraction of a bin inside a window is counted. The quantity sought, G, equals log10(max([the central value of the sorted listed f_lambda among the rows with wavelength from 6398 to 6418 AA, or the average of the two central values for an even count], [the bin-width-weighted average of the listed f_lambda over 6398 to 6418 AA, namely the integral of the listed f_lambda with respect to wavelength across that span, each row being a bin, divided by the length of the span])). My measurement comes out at 1.12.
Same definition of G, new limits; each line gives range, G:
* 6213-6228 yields 1.12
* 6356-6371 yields 1.11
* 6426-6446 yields 1.11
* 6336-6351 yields 1.13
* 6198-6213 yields 1.14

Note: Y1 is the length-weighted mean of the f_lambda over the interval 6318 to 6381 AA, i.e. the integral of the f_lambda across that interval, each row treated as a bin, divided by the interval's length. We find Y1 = 13.2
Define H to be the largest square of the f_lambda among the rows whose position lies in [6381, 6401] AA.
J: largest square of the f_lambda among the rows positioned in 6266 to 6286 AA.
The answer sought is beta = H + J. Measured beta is 391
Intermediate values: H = 182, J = 209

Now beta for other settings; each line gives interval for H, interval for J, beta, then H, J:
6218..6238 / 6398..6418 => 416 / 197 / 219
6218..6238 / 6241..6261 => 396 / 197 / 199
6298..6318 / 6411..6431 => 417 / 198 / 219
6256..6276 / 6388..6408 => 391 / 209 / 182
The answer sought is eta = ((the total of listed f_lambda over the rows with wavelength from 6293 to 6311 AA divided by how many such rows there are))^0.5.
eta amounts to 3.57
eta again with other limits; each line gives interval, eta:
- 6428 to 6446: 3.60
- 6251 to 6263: 3.61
